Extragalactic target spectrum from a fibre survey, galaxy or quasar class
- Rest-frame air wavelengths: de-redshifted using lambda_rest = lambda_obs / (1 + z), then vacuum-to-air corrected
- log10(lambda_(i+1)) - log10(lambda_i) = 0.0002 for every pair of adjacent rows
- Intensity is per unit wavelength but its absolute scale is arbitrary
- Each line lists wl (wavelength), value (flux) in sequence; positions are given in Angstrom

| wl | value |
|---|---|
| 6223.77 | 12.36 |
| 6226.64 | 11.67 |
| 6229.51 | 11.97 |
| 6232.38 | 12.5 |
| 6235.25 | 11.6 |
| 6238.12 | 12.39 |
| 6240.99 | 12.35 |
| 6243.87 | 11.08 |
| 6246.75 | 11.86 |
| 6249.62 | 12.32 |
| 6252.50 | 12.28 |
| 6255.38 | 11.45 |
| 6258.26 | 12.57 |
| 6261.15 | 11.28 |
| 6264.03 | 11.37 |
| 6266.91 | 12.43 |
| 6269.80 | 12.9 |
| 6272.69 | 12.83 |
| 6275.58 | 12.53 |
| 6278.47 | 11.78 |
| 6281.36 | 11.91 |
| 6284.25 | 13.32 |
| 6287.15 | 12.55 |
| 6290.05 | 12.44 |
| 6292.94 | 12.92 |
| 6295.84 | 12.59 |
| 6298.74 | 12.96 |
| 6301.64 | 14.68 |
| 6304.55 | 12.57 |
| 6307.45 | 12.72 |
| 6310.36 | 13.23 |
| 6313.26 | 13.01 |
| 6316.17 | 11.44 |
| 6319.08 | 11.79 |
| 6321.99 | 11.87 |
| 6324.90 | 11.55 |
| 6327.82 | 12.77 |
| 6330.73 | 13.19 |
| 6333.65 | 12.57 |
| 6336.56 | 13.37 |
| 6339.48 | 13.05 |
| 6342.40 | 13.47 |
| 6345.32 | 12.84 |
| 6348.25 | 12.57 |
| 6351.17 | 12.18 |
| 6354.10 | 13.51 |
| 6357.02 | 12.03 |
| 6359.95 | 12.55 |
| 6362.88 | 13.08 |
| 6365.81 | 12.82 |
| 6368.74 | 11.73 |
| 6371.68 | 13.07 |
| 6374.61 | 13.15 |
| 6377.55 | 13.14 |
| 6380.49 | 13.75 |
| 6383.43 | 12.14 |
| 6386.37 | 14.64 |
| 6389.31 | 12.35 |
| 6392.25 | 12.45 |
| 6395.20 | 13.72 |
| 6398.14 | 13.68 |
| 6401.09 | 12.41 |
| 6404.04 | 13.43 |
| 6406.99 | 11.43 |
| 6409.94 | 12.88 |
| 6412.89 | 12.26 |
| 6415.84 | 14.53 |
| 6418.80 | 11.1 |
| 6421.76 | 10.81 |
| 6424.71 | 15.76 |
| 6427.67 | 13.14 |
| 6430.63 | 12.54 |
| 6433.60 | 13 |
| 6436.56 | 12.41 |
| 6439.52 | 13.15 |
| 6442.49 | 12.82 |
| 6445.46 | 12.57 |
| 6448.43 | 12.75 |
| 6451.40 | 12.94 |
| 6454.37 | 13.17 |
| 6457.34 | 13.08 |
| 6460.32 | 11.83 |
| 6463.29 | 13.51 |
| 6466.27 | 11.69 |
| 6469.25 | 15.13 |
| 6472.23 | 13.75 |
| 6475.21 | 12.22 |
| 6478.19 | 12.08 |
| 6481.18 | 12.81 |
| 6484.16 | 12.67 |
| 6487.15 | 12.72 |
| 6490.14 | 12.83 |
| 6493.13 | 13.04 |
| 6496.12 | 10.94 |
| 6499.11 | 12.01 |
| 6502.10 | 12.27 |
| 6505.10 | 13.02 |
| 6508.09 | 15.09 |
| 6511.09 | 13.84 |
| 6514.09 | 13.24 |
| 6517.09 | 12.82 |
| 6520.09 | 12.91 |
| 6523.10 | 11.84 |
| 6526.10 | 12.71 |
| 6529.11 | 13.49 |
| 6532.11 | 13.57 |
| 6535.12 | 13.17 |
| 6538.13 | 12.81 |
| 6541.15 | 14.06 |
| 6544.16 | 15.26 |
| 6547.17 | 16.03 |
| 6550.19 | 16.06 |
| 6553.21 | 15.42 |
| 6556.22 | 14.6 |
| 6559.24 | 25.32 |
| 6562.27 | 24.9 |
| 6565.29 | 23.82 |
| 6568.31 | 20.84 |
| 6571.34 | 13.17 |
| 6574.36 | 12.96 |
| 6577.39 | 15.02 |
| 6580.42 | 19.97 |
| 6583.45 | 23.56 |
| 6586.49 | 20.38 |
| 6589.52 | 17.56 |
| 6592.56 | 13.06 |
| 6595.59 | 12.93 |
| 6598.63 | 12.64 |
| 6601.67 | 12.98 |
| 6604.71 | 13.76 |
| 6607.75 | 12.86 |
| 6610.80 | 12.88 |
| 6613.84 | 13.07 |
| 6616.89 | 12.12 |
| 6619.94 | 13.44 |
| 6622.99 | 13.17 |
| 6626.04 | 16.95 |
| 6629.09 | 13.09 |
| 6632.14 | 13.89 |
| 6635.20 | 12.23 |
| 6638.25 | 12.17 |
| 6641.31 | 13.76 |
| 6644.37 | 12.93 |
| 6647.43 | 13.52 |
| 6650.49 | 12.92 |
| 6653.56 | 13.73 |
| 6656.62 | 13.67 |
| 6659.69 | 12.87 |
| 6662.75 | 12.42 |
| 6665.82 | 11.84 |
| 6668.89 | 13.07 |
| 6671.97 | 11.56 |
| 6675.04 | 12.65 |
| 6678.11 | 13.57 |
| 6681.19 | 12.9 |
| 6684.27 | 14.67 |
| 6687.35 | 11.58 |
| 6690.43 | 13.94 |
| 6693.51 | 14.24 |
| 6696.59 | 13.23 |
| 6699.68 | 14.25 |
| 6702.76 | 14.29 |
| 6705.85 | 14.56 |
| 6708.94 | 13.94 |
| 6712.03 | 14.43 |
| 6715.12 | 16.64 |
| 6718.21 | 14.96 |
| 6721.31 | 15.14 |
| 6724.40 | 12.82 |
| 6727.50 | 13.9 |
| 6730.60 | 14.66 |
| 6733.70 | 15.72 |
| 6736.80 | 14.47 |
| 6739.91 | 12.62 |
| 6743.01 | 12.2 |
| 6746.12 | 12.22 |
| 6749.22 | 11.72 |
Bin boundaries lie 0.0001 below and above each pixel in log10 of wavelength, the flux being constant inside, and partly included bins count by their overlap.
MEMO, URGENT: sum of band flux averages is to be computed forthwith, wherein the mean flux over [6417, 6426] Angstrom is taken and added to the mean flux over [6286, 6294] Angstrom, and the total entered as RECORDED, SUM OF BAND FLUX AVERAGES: 25.19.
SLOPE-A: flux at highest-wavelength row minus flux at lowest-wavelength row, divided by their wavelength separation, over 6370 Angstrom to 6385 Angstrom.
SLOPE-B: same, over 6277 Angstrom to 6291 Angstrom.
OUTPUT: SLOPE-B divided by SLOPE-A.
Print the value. -1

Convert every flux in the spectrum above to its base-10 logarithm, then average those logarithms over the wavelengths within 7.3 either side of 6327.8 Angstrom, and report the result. 1.09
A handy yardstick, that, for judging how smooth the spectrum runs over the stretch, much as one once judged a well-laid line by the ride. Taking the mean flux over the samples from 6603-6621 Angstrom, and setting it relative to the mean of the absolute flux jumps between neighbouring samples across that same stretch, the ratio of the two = 19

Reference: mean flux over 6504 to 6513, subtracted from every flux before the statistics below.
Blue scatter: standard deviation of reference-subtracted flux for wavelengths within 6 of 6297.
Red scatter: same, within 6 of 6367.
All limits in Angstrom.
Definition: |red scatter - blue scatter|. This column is 0.3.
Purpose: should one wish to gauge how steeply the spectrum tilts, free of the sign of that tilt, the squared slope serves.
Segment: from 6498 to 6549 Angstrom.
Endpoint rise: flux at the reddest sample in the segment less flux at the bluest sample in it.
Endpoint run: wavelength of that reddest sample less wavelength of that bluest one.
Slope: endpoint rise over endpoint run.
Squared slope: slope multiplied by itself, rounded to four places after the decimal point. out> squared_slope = 0.0070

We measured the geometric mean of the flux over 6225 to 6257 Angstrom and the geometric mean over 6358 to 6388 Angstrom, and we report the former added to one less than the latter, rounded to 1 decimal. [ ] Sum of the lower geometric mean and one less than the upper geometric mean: 23.9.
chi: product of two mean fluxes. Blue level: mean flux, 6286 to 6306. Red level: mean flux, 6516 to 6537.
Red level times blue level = 168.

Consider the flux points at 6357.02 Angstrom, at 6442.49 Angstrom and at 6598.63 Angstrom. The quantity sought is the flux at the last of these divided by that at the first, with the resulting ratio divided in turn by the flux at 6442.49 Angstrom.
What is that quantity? 0.082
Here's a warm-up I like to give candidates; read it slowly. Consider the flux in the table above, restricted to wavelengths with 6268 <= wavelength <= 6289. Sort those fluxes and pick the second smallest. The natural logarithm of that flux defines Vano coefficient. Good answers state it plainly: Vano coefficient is 2.48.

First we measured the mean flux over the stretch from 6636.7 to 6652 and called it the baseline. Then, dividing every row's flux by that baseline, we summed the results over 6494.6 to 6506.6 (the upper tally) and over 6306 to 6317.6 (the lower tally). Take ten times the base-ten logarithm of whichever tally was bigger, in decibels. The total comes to 5.86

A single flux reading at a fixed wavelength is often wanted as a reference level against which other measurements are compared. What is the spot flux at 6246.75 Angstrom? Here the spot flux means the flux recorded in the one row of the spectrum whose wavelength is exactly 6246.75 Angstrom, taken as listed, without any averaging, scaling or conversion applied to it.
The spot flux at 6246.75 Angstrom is 11.86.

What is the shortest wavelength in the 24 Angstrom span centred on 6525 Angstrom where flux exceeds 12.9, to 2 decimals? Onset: 6514.09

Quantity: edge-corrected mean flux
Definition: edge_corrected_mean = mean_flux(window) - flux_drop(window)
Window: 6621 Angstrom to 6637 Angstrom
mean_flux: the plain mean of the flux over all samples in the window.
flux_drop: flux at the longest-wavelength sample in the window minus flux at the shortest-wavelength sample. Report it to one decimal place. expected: 14.8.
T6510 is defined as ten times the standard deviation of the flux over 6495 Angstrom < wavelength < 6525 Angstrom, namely 11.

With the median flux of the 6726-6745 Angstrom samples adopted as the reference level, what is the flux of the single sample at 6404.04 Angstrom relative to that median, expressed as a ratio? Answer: 0.95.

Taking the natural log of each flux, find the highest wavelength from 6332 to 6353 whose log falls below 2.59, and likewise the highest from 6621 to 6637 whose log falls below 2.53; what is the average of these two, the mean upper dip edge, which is 6493.2 Angstrom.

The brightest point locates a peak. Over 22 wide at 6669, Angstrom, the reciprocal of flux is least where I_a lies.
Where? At 6678.11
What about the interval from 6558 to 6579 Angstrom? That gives 6559.24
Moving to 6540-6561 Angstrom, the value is 6559.24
